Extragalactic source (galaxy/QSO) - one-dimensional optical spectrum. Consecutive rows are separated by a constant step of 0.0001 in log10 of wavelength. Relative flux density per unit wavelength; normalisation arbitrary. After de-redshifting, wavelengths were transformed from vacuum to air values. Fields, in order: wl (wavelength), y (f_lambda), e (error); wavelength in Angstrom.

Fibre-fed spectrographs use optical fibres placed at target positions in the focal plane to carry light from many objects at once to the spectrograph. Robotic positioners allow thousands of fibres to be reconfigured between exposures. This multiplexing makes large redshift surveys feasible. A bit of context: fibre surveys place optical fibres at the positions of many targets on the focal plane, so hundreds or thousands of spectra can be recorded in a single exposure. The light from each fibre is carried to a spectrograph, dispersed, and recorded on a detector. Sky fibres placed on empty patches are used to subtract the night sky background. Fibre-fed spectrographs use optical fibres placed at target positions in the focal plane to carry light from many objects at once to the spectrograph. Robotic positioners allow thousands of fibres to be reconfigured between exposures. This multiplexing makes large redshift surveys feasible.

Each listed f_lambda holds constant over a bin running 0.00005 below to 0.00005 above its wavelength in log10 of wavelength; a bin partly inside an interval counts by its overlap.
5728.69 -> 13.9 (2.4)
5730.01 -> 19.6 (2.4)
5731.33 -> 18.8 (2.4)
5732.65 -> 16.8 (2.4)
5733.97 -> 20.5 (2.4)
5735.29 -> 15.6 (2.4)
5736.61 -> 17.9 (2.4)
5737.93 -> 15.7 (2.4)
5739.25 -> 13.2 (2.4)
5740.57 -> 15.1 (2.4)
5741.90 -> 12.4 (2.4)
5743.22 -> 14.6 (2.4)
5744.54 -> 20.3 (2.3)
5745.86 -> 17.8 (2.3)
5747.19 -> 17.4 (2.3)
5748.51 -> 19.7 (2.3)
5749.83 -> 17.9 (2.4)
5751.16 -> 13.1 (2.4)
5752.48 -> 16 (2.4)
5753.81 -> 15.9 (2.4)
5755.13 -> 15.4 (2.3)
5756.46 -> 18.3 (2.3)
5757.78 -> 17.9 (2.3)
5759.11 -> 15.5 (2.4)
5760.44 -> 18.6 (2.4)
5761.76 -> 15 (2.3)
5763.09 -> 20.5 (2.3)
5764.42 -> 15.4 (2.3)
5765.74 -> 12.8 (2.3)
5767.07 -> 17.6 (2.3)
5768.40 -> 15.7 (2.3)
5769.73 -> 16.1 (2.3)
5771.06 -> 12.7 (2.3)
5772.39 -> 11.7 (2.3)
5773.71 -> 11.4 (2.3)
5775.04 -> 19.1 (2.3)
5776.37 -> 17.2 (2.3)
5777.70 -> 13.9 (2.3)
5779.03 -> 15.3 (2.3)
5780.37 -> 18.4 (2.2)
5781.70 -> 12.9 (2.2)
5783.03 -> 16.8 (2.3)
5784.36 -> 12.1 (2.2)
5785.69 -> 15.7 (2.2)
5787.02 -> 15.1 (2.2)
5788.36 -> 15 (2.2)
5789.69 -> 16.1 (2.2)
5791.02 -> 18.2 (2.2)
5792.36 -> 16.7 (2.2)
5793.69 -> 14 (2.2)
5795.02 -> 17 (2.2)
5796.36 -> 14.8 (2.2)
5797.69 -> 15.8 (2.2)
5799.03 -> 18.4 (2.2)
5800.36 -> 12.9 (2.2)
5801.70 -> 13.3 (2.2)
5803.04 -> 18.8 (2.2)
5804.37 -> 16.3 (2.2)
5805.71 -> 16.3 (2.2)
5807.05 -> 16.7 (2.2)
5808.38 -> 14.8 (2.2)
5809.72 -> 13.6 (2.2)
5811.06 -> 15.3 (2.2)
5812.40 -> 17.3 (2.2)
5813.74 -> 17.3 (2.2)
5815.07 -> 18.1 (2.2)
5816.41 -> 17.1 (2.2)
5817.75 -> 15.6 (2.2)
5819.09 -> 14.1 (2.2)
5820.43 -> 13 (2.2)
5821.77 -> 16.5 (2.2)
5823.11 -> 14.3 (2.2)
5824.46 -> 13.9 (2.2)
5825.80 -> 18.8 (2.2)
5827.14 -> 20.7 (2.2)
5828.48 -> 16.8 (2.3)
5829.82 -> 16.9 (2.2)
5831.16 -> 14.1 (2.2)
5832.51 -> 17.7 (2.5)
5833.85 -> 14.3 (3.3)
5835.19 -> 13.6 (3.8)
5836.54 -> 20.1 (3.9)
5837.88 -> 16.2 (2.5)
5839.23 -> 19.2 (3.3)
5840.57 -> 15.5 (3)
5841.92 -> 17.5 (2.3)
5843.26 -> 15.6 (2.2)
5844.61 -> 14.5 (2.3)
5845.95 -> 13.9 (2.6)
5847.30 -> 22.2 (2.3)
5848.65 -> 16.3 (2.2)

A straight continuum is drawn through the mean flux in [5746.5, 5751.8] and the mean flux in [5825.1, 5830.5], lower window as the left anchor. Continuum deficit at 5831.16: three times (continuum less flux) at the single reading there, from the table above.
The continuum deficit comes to 13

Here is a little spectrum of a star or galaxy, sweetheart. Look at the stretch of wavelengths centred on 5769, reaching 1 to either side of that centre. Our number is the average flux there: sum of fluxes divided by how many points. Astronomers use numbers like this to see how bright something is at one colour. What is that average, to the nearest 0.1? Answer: 15.9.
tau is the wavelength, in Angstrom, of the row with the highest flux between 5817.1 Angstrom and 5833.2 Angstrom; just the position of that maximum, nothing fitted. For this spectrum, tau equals 5827.14 Angstrom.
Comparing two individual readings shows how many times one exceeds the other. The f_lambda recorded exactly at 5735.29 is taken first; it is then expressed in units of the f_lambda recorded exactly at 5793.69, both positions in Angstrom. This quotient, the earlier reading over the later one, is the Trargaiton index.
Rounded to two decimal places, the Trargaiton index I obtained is 1.11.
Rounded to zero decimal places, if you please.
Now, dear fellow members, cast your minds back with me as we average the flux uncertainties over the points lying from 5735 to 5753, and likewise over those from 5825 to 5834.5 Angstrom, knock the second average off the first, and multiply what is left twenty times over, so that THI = -1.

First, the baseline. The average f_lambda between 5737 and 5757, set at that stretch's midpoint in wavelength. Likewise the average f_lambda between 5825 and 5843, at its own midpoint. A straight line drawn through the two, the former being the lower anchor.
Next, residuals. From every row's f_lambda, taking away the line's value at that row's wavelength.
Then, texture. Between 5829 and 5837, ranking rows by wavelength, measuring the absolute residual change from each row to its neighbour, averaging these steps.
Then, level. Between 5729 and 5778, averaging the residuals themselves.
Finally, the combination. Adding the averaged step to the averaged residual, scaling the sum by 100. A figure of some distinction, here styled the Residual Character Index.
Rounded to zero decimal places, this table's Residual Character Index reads 345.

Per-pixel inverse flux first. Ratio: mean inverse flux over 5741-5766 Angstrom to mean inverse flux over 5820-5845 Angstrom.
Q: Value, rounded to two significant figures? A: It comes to 0.99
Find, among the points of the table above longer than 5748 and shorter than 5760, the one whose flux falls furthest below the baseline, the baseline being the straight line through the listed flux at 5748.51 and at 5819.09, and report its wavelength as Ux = 5751.16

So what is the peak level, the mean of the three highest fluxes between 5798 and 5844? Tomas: 20.0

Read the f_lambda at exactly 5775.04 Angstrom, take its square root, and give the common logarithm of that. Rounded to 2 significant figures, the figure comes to 0.64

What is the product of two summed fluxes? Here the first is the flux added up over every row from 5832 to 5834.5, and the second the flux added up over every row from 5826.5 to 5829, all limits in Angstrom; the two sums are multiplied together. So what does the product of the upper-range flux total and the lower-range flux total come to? 1200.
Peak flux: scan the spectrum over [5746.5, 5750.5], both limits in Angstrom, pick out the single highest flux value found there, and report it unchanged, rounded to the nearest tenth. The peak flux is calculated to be 19.7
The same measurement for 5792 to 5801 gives 18.4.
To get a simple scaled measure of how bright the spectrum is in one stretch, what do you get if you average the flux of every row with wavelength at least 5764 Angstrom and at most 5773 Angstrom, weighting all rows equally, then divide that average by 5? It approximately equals 2.91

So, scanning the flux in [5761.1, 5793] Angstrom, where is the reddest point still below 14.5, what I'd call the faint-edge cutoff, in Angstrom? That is 5784.36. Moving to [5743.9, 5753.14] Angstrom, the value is 5751.16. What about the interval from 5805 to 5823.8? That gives 5823.11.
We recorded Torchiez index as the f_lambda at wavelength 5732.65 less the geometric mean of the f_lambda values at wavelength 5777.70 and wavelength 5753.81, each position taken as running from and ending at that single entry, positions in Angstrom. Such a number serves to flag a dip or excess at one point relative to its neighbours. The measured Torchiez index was 1.9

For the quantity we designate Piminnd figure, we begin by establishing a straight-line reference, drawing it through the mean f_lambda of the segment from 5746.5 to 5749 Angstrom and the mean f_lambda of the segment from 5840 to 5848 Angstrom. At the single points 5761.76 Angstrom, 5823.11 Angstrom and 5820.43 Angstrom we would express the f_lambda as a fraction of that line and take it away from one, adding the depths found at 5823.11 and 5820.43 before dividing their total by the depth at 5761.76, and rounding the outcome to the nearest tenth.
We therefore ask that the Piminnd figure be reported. 2.2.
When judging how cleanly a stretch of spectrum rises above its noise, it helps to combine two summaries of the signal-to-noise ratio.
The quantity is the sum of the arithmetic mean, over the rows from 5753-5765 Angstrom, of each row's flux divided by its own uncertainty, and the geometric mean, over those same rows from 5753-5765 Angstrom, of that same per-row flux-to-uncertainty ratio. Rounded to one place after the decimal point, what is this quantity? 14.5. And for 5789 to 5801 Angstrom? 14.5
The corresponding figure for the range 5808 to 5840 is 13.5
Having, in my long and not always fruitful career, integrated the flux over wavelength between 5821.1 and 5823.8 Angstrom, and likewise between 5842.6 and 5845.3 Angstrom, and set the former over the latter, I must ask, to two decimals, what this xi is 1.02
